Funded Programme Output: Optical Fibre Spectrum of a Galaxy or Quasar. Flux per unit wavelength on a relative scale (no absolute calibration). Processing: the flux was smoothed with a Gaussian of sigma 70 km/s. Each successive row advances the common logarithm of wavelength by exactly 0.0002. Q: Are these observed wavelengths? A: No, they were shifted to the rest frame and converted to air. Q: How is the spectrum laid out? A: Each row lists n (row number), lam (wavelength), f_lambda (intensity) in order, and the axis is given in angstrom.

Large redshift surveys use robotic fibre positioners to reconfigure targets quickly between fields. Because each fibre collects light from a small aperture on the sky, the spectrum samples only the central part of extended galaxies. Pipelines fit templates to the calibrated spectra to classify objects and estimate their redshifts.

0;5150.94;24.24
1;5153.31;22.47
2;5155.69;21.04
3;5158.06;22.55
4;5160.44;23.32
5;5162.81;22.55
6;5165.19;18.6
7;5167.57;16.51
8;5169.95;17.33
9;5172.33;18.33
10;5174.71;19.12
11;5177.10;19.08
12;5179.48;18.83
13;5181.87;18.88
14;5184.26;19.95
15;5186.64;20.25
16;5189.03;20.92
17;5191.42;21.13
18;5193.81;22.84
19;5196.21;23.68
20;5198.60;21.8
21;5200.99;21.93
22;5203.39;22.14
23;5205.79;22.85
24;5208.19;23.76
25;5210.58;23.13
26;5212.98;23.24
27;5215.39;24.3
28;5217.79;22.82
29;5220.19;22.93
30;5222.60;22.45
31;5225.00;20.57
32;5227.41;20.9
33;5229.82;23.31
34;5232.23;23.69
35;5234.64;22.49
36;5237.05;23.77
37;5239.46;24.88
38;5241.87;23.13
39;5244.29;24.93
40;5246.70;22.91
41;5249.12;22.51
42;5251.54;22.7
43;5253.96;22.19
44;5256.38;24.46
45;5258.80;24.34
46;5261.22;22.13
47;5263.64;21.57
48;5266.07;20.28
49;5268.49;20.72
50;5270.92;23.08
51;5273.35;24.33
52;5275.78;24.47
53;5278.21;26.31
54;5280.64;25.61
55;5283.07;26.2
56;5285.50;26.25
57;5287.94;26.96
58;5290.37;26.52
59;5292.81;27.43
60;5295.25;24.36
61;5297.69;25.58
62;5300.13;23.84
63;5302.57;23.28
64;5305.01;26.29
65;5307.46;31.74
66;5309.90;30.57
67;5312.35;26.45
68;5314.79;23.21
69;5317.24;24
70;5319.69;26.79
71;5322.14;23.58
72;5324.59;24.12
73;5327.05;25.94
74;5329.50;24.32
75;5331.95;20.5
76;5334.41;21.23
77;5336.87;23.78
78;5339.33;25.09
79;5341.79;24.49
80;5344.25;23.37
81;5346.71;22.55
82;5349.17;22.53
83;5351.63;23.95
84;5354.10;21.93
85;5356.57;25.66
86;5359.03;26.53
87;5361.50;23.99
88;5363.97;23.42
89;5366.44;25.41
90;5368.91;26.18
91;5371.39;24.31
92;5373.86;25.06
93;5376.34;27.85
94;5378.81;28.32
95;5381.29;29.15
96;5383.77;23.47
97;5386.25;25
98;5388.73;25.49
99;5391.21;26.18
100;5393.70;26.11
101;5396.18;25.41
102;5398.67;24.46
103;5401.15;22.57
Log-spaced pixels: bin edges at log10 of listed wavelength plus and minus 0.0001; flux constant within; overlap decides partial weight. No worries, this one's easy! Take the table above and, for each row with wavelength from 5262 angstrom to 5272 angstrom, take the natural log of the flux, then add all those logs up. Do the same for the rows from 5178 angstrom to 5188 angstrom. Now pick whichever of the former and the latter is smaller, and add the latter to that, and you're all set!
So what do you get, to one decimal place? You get 23.7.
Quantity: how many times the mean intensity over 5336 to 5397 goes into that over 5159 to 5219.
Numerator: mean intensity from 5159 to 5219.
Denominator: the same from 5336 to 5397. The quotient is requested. 0.84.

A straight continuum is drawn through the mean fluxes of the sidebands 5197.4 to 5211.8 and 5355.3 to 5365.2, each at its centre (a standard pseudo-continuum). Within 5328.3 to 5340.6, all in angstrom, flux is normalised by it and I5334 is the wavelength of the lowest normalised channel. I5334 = 5331.95 angstrom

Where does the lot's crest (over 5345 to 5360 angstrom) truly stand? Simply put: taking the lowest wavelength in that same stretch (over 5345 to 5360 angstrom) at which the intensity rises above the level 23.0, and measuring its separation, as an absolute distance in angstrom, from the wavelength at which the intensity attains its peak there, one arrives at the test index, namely 7.4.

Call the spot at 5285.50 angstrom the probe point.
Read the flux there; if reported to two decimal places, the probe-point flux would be 26.25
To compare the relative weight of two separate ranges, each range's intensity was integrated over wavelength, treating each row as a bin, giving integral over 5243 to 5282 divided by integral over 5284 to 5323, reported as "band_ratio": 0.89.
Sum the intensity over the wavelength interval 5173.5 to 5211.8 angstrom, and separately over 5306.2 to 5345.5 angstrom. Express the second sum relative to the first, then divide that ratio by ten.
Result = 0.117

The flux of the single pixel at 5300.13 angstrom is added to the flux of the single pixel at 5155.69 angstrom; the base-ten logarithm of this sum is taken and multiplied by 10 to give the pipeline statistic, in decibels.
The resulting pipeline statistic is 16.5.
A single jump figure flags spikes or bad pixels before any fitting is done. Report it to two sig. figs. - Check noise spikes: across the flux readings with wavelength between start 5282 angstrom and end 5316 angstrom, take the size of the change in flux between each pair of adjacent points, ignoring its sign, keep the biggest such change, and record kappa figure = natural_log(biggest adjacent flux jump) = 1.7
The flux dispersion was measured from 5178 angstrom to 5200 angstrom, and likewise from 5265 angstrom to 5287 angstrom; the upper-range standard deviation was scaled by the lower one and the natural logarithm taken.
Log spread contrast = 0.3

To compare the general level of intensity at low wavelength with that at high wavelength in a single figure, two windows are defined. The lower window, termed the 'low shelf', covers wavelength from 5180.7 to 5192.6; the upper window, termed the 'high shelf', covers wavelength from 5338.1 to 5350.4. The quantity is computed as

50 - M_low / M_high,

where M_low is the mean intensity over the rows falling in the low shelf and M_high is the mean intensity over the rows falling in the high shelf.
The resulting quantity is 49.1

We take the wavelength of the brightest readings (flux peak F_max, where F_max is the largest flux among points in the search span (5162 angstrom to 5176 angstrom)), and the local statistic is 5162.81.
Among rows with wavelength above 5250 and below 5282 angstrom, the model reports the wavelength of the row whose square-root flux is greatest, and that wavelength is 5278.21 angstrom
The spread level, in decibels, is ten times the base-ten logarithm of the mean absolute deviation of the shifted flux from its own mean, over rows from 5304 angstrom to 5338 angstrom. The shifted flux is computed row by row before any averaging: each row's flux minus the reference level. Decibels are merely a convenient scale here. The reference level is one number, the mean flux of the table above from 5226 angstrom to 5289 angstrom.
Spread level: 3.8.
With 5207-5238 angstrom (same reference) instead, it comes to -1.0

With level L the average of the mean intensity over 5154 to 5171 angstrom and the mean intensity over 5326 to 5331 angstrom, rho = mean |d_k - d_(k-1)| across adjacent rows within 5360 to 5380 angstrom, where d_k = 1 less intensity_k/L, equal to 0.058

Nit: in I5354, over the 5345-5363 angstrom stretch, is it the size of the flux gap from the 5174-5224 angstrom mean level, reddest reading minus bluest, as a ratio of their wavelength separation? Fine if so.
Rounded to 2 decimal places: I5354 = 0.10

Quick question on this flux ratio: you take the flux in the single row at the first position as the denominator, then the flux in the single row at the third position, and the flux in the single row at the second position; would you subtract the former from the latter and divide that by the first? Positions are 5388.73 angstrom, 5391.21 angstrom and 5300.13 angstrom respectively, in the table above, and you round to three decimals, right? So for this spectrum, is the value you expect -0.092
